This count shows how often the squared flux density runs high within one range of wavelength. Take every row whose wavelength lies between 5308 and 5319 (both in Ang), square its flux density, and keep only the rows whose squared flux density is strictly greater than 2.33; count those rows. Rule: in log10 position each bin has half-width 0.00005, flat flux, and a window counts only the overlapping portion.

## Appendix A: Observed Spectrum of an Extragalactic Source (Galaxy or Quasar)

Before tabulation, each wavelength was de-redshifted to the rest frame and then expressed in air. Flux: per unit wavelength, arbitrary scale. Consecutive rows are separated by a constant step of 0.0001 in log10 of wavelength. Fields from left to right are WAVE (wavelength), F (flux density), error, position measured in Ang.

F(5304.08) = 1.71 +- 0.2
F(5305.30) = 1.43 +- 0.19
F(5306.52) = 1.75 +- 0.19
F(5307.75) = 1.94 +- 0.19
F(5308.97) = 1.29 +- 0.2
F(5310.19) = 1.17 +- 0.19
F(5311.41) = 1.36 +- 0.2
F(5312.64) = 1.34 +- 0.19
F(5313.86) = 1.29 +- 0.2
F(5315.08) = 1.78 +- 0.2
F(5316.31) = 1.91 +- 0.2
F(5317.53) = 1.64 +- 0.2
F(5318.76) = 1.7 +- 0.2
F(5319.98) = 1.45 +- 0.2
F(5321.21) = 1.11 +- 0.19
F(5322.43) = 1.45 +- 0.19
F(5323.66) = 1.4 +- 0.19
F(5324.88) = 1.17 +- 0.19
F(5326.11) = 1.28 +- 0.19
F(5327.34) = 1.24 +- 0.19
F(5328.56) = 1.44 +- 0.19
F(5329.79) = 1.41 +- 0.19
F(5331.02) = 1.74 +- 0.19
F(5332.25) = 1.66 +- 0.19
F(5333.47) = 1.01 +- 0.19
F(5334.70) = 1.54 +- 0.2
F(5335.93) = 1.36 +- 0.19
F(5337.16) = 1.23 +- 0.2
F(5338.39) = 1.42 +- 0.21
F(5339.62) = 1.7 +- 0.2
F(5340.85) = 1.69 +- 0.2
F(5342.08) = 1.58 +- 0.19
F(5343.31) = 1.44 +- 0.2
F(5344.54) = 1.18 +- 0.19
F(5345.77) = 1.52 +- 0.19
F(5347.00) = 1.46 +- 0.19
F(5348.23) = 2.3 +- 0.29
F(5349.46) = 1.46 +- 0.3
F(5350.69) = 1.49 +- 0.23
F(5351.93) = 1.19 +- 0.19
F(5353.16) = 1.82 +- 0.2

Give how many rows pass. 4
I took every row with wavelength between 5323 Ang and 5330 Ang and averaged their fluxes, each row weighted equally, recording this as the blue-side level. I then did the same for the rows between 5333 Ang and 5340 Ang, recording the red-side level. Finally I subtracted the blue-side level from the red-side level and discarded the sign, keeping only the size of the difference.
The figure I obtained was 0.05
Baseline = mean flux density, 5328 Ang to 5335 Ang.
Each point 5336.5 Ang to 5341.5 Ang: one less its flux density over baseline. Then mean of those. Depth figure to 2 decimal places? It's -0.03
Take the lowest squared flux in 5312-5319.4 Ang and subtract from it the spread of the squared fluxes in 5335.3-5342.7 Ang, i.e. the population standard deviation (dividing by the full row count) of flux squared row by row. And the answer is 1.15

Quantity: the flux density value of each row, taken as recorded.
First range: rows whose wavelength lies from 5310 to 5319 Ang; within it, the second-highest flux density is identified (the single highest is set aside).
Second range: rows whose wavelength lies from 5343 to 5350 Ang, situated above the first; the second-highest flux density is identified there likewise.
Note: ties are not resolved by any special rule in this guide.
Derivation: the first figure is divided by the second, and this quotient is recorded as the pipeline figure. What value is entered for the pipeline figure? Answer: 1.17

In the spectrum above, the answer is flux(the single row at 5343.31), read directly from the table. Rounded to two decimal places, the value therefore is 1.44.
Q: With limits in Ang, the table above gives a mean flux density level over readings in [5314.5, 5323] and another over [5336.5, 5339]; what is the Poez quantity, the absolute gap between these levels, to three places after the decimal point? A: 0.252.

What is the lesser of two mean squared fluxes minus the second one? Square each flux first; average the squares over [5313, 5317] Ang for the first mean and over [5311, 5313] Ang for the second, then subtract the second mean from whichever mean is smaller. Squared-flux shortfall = 0.00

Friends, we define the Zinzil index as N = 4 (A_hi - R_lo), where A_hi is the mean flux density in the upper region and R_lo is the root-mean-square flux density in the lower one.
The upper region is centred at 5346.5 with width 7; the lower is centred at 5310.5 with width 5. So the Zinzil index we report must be 1.1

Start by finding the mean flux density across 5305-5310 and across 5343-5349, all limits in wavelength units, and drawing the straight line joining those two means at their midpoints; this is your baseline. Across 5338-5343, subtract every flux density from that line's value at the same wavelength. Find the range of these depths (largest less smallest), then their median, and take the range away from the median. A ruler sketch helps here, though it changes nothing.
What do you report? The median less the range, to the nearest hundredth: -0.33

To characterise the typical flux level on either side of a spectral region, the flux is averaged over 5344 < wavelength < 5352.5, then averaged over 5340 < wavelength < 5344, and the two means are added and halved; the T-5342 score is 1.54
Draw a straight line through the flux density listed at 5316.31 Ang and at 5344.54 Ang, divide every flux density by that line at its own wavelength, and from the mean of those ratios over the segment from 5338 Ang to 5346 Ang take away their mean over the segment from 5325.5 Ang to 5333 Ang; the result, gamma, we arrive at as 0.28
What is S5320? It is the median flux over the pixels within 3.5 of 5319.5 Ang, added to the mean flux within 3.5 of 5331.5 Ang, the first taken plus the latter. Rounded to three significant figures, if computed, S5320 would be 3.01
